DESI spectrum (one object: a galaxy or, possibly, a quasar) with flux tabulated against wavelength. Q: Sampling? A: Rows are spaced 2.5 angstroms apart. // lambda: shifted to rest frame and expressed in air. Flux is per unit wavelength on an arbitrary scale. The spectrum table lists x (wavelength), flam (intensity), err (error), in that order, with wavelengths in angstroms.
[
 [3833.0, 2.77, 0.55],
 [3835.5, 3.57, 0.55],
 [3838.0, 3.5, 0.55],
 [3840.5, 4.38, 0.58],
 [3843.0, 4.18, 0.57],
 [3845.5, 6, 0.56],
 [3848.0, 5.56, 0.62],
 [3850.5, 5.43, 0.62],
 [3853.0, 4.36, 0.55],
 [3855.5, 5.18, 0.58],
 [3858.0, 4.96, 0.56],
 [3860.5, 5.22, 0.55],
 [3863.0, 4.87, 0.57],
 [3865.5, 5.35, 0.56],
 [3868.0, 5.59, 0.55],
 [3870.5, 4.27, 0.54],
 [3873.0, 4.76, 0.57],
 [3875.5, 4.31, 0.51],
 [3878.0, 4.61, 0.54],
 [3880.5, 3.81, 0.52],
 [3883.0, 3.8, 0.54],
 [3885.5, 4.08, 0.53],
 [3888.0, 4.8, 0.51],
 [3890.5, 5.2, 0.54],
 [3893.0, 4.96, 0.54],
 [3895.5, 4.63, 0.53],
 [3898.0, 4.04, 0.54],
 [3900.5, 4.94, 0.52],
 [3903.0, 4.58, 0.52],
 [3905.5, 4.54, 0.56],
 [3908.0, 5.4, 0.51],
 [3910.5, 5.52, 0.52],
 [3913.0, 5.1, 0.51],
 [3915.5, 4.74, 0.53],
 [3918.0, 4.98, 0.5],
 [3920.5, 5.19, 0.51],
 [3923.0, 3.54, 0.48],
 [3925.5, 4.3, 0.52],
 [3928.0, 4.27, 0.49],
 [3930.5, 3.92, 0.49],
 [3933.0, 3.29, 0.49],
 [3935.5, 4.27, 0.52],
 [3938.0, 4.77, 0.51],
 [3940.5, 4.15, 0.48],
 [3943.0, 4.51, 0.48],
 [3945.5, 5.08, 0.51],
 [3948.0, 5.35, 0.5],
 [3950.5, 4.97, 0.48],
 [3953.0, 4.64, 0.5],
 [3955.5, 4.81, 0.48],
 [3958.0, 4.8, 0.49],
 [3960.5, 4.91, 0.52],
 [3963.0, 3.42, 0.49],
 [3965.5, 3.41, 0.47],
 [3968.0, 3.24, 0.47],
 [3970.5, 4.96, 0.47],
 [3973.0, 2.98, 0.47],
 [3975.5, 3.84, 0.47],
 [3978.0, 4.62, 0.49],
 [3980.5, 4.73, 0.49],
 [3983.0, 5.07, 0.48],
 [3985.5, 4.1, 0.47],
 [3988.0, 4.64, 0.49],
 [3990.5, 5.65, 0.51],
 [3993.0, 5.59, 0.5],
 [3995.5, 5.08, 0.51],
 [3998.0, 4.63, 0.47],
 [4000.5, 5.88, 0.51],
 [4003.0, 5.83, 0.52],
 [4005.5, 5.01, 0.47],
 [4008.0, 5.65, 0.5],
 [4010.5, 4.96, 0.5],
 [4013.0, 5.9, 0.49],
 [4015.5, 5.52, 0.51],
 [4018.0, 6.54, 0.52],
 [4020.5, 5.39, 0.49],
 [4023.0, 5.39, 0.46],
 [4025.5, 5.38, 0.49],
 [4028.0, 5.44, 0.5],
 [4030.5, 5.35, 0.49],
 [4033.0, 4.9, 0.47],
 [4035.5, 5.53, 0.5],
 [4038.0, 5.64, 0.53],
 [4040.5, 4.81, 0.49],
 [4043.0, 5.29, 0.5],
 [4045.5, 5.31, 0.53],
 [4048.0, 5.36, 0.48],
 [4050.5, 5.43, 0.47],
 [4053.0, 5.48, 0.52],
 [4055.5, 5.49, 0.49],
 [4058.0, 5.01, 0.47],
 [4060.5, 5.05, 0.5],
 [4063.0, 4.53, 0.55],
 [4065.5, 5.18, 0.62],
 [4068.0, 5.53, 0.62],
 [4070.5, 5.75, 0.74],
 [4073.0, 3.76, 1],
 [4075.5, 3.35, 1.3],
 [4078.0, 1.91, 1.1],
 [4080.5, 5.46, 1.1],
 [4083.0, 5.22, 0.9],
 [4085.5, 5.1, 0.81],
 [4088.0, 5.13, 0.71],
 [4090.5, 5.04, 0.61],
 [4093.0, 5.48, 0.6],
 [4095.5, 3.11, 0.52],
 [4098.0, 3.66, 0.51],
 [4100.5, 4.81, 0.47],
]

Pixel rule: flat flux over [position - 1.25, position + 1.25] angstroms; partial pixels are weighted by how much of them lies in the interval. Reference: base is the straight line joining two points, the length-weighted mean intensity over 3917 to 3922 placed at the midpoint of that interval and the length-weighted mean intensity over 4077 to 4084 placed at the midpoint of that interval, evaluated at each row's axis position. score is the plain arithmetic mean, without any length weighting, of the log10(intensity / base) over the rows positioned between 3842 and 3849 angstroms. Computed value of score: -0.01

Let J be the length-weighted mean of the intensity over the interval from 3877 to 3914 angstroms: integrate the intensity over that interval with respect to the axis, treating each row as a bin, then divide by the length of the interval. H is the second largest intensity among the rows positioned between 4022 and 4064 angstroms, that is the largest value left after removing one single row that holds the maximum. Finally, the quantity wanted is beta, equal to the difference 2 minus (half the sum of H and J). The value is -3.10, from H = 5.53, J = 4.66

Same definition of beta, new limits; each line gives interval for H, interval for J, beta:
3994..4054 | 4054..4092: -3.34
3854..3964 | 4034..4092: -3.25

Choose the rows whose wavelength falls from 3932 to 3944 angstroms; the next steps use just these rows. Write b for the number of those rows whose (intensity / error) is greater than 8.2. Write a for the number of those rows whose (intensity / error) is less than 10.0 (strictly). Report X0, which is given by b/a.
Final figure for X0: 0.8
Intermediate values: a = 5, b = 4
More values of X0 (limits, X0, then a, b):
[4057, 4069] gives 1.7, 3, 5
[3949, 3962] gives 1.7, 3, 5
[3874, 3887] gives 0.4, 5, 2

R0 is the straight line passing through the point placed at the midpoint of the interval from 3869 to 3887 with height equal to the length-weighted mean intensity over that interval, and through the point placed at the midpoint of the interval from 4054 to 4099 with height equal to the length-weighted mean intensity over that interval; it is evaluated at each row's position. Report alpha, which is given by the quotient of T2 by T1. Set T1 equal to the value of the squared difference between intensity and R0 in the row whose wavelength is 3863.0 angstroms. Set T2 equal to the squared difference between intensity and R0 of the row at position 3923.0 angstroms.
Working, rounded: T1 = 0.4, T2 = 0.7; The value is 2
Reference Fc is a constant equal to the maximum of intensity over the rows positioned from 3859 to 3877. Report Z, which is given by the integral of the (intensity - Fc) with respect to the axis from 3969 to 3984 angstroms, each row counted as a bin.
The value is -18.8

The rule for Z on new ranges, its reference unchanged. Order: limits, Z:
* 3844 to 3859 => -5.3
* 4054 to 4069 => -6.9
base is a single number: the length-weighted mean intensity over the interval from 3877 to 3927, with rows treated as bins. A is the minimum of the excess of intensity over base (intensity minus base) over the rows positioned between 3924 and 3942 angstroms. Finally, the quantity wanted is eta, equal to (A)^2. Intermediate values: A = -1.3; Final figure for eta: 1.8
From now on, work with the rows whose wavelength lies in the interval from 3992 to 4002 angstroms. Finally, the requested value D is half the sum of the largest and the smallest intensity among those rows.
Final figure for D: 5.3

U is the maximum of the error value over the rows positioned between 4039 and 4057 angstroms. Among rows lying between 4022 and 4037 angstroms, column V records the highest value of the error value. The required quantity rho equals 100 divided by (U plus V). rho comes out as 97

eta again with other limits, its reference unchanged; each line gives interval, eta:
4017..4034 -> 0.1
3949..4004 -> 2.7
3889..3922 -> 0.4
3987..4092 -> 7.4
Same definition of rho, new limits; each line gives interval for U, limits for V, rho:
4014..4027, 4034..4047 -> 95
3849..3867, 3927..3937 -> 88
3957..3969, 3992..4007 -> 96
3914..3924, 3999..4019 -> 95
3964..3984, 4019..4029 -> 101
